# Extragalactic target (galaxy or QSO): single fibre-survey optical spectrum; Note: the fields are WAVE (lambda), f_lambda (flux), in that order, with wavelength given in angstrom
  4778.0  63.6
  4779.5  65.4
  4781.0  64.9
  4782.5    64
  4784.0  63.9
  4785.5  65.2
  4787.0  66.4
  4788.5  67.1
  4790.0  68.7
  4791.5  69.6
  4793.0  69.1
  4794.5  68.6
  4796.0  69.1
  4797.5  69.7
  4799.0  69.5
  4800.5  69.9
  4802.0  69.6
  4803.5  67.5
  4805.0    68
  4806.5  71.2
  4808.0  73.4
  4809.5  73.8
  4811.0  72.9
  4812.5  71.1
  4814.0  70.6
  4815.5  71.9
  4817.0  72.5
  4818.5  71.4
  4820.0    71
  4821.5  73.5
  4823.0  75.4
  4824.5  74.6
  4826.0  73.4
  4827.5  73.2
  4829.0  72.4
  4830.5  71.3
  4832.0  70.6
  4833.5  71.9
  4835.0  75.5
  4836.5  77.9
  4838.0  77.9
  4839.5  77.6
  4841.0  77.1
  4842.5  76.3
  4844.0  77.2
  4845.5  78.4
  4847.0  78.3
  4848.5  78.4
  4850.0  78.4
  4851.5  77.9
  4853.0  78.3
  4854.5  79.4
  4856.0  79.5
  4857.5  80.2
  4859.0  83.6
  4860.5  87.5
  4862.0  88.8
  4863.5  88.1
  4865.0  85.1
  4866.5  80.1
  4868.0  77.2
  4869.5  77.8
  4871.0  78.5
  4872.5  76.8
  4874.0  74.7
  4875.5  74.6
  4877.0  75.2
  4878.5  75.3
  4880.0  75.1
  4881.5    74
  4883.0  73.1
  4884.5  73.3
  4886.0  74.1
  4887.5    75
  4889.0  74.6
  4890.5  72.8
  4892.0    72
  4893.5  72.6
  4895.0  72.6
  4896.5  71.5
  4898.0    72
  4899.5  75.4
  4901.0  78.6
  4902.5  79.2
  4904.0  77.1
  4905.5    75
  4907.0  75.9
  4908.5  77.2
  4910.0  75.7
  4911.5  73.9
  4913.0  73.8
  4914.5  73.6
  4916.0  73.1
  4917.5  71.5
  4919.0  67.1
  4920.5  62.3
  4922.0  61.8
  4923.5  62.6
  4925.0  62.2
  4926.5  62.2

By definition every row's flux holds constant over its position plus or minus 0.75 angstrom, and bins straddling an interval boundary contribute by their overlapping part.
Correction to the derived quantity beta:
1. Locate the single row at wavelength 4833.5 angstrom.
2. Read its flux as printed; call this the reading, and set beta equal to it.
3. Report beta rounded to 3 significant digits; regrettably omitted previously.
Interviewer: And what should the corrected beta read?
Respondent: 71.9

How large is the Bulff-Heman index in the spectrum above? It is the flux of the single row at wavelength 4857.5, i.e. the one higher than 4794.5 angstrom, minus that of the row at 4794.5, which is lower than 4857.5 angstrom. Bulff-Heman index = 12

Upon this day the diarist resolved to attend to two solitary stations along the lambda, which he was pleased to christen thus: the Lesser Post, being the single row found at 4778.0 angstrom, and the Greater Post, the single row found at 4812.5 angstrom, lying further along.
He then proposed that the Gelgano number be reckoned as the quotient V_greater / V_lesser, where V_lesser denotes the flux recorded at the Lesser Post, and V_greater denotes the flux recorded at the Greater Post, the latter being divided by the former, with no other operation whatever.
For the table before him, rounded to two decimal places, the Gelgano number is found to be 1.12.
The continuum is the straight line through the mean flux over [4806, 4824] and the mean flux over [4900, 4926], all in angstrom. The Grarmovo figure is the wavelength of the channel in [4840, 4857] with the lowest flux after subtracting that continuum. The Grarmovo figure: 4842.5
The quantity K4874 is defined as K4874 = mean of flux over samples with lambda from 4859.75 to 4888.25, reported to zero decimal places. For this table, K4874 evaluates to 78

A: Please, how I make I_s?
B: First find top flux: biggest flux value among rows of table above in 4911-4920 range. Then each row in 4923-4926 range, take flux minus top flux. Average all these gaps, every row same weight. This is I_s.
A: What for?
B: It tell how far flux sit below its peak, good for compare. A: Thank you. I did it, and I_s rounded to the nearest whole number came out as -12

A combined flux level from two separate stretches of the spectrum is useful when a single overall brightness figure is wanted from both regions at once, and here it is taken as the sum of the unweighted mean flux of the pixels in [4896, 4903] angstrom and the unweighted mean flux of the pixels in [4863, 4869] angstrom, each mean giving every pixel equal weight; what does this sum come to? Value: 158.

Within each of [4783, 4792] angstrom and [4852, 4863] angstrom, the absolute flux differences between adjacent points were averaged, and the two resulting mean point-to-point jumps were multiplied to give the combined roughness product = 2.0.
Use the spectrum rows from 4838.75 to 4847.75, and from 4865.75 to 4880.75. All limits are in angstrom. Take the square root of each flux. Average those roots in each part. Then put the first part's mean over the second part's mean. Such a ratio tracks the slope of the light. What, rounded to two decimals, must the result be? 1.01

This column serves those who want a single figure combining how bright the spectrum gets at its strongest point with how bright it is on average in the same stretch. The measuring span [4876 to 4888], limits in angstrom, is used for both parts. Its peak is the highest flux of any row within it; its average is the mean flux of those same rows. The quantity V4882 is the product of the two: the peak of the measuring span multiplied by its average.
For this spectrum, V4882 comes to 5601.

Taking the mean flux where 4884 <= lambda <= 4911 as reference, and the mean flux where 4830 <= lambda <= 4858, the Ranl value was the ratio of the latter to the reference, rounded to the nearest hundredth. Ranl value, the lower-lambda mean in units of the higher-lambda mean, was 1.03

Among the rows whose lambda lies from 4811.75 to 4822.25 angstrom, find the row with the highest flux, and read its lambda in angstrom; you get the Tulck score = 4821.5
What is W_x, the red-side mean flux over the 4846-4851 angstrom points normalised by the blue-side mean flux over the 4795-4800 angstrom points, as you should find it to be 1.13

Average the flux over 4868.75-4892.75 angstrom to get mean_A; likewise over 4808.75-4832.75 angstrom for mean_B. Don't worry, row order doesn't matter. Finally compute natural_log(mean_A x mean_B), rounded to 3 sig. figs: 8.60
